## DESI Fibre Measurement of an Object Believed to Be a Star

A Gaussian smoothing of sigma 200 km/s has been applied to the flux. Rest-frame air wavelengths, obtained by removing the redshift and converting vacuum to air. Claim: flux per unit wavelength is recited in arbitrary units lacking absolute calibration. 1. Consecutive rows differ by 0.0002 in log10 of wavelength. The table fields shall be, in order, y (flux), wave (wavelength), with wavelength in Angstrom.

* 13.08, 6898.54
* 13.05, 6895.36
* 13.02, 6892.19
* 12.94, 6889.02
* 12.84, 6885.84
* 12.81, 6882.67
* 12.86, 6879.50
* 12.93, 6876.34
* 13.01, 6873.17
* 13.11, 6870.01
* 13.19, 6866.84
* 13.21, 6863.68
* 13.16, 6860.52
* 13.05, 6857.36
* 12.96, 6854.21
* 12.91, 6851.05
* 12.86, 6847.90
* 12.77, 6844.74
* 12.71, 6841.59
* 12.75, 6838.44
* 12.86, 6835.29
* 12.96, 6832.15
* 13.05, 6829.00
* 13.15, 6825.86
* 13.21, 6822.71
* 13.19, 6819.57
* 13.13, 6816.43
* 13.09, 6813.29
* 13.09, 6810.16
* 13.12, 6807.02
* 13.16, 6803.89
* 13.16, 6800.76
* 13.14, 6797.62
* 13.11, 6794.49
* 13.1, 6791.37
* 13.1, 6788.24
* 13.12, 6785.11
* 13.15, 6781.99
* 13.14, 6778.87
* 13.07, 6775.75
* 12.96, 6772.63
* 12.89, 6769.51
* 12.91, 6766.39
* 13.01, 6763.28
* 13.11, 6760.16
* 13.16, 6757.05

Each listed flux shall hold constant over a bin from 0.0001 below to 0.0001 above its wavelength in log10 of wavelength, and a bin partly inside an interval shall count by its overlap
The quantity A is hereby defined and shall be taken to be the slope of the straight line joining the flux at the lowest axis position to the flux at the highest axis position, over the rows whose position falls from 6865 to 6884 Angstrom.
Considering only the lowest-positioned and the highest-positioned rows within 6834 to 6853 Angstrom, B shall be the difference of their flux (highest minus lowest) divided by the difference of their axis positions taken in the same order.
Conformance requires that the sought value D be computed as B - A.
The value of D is 0.03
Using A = -0.024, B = 0.003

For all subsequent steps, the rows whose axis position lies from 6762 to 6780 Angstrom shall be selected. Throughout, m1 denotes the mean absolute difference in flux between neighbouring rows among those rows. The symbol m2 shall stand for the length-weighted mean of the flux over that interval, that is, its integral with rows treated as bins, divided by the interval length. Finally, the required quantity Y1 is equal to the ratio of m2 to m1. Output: 176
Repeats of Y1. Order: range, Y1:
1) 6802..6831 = 300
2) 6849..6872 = 196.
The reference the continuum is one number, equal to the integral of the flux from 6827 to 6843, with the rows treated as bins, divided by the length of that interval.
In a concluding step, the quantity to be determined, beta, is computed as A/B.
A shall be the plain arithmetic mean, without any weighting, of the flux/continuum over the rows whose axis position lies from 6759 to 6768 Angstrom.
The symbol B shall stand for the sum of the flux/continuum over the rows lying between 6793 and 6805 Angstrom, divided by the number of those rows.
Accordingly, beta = 0.99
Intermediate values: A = 1.01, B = 1.02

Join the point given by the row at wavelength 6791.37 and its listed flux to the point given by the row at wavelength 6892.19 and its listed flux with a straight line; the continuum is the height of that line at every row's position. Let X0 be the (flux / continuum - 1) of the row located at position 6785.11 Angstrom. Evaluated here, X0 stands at 0.001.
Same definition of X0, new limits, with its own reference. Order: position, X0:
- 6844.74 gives -0.022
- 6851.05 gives -0.011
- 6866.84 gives 0.011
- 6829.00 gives -0.002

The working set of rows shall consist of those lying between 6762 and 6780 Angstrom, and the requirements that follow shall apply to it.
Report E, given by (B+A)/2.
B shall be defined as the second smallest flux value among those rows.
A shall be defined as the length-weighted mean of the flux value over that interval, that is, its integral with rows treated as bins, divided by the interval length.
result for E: 12.95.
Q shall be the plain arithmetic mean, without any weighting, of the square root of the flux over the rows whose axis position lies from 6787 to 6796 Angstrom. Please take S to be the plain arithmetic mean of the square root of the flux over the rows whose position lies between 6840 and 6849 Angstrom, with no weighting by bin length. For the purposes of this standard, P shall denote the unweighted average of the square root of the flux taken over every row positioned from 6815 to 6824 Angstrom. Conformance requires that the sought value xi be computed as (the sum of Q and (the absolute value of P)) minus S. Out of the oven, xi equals 3.67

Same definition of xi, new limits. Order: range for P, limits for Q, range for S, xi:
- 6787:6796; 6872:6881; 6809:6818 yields 3.60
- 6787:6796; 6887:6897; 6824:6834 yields 3.61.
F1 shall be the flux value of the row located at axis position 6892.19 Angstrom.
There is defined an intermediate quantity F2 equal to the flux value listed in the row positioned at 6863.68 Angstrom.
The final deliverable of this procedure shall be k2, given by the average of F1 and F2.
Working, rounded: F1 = 13.02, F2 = 13.21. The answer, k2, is 13.1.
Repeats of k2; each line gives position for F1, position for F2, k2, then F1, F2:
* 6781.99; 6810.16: 13.1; 13.15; 13.09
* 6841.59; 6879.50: 12.8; 12.71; 12.86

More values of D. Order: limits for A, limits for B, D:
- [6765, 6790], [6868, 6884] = -0.03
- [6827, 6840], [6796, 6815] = 0.03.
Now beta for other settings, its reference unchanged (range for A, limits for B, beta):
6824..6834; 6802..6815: 1.00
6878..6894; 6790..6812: 0.98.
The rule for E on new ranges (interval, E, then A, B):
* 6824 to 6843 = 12.83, 12.9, 12.75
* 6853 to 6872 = 13.08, 13.1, 13.05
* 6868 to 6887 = 12.89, 12.9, 12.84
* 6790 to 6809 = 13.12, 13.1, 13.11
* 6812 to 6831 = 13.11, 13.1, 13.09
